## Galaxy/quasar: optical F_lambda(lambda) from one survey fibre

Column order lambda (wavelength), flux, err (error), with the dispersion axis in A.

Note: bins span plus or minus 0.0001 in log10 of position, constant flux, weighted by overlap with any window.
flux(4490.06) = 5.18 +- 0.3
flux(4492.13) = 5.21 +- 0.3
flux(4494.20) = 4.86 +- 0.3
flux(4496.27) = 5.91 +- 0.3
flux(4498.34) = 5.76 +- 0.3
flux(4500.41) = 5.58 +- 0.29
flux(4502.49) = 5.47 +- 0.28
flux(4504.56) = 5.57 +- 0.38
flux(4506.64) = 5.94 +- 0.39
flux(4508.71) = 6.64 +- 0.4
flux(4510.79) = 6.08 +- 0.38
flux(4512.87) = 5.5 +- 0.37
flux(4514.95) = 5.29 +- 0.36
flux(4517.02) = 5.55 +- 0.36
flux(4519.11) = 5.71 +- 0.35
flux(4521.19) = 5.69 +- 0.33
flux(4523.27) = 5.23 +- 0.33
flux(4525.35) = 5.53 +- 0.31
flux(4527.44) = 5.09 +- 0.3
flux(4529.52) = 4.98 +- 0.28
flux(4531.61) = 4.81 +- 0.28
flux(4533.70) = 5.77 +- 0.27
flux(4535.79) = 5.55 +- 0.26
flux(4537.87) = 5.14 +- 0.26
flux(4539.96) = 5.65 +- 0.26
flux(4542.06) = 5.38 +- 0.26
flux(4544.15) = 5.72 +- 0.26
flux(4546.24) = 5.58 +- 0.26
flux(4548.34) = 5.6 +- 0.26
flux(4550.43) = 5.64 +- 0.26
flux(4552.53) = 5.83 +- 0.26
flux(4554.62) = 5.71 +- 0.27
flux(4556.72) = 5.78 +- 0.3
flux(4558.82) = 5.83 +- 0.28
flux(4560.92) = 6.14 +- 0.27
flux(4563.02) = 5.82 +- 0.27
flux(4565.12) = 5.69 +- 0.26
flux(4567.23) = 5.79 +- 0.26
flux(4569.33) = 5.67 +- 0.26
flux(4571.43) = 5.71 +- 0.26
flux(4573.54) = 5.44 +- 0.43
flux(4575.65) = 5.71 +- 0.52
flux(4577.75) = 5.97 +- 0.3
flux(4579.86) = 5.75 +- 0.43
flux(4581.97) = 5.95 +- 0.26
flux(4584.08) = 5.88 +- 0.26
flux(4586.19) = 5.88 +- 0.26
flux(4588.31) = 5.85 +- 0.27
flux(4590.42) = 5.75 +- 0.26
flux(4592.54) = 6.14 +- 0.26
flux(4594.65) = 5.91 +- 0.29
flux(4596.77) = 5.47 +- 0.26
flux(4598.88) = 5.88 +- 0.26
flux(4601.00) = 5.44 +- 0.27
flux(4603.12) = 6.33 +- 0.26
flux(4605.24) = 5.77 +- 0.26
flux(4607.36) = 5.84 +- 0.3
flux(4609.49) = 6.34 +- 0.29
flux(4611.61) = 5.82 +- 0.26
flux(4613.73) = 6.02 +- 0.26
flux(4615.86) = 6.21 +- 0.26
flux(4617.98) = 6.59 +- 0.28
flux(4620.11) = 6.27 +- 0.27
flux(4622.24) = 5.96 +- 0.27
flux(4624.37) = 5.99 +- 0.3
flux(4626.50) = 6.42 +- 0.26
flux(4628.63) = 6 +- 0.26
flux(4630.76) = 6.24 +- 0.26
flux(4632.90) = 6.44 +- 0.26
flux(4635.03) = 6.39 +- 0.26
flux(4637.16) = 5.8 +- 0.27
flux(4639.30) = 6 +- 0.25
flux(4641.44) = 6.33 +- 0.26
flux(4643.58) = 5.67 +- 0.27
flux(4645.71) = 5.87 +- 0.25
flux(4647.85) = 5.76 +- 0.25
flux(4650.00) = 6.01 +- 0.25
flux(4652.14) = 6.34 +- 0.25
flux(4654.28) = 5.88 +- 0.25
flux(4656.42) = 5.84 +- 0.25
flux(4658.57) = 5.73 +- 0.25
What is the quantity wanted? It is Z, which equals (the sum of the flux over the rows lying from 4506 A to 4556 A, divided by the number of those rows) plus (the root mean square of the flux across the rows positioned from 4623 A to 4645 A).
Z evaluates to 11.7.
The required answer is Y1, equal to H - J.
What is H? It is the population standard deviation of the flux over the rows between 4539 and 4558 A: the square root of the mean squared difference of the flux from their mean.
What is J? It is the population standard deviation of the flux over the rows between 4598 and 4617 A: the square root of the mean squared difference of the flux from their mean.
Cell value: -0.15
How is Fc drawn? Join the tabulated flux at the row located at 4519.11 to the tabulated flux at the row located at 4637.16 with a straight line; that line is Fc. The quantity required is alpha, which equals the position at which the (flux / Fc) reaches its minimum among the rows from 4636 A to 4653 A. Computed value 4643.58 A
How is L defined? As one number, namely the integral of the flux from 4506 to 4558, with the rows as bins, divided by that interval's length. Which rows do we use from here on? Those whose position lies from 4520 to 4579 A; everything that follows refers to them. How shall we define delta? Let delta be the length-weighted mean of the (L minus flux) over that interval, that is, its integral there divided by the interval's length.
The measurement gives 0.0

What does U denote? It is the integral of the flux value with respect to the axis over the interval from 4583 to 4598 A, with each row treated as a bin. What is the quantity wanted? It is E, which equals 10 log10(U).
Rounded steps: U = 88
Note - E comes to 19.4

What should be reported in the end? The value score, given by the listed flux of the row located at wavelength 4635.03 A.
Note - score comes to 6.39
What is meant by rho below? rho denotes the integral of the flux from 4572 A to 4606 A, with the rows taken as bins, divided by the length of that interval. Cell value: 5.82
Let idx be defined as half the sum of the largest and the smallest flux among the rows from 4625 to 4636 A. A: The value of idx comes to 6.22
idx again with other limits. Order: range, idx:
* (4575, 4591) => 5.84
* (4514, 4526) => 5.47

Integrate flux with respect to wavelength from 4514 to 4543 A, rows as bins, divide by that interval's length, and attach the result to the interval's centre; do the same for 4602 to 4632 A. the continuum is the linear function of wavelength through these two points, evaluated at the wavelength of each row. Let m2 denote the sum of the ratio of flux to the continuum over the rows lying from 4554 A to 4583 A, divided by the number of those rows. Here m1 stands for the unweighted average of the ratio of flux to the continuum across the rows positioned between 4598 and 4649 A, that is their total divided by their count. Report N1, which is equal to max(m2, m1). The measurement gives 1.01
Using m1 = 0.98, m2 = 1.01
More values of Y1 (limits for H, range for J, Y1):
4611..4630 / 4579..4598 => 0.06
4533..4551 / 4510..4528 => -0.10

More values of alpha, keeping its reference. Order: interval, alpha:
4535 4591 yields 4537.87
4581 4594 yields 4590.42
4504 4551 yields 4531.61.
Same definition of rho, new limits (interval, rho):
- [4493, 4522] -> 5.68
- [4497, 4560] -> 5.59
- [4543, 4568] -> 5.76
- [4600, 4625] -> 6.05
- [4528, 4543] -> 5.32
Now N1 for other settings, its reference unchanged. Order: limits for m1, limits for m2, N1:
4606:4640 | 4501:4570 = 1.03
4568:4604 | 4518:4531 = 1.00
